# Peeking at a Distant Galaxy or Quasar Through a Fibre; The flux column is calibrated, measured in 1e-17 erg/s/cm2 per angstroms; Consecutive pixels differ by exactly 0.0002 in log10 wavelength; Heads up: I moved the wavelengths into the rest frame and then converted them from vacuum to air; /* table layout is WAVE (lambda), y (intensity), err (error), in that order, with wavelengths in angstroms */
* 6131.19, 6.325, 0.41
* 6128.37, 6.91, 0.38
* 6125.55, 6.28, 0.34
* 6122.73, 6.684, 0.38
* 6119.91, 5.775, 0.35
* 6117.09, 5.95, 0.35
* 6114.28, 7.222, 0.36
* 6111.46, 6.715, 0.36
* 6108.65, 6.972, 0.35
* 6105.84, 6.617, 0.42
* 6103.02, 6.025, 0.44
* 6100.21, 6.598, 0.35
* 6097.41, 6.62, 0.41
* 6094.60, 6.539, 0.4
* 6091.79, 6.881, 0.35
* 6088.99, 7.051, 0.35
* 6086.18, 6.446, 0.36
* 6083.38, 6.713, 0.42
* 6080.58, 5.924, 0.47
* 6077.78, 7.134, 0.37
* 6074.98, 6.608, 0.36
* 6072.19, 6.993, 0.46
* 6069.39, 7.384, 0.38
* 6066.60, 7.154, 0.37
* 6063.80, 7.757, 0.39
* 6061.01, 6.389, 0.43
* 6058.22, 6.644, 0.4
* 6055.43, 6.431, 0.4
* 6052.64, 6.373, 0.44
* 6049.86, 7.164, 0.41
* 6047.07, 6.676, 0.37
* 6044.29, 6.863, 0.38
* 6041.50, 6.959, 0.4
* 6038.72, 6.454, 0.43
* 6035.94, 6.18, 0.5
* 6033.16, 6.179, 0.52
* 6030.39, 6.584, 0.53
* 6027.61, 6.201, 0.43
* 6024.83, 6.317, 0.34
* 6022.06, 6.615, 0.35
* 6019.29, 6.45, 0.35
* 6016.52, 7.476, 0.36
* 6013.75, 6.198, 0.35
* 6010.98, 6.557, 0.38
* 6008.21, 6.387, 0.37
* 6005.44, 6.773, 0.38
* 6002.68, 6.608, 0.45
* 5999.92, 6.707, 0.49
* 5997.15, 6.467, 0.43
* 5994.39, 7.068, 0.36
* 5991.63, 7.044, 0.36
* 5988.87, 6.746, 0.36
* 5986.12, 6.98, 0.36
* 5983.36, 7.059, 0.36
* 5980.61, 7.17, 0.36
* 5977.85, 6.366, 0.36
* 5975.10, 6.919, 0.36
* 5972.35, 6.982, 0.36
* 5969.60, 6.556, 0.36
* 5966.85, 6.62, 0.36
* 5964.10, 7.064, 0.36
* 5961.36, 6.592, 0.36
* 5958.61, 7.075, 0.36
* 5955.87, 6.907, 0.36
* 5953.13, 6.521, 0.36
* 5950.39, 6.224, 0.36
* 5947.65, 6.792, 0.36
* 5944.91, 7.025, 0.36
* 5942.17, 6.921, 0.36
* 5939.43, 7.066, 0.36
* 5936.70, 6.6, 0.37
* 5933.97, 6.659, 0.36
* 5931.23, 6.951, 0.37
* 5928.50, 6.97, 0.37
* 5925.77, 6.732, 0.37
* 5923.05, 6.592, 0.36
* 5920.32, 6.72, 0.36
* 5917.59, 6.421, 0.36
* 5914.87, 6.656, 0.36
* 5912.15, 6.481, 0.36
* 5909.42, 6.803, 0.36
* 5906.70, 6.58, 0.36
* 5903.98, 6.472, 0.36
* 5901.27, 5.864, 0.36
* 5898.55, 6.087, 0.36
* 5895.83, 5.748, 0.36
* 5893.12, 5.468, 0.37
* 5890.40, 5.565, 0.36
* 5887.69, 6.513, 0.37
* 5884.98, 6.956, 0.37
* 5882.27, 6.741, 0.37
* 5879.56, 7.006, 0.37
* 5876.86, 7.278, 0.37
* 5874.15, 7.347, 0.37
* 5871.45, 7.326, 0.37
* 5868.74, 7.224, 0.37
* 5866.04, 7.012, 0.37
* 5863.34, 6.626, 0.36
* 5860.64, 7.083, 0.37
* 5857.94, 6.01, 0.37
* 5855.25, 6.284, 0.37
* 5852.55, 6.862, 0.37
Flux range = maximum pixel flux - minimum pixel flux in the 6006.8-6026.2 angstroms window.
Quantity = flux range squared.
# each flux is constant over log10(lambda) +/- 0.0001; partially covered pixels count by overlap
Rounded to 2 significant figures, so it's 1.6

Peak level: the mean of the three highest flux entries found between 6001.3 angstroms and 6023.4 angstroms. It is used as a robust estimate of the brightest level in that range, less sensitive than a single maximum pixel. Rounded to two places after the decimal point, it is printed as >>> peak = 6.95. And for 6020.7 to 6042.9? 6.72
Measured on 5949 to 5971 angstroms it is 7.02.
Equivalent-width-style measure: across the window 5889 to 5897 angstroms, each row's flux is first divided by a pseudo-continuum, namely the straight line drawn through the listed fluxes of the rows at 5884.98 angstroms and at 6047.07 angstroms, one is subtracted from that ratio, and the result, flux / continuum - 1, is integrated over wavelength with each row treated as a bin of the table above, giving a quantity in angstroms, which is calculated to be -1.6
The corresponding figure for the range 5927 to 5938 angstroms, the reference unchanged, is -0.1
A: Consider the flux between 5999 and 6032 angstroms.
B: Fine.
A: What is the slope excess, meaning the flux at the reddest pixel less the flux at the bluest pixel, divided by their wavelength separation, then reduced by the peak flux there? -7.48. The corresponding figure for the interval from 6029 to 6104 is -7.76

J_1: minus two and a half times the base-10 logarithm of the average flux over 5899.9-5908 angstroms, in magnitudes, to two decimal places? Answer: -2.00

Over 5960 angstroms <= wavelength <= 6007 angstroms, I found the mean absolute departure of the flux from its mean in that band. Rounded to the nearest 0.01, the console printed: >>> 0.22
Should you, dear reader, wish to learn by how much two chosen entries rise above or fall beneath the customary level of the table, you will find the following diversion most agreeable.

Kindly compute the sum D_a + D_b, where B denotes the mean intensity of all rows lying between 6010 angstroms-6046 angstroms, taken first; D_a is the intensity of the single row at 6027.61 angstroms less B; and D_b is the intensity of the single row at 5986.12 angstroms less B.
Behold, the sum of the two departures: 0.1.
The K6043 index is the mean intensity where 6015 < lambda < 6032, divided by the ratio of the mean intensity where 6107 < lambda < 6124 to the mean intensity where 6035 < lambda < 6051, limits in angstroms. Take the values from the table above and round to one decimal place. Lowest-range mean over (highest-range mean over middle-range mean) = 6.8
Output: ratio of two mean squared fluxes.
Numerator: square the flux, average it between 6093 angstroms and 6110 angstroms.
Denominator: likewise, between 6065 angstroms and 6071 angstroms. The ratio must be 0.82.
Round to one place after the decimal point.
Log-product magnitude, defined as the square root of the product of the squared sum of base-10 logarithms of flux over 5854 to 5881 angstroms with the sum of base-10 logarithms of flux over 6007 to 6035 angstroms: 23.9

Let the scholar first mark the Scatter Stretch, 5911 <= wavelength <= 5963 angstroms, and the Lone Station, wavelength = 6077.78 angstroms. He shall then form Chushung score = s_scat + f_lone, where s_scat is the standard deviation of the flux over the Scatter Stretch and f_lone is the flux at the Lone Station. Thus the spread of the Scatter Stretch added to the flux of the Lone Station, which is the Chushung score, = 7.37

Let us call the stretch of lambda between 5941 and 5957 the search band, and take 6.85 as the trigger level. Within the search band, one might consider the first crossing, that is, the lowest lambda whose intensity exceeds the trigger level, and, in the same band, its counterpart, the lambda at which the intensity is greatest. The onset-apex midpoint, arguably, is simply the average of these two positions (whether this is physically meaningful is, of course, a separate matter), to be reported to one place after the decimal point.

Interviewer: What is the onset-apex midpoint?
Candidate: 5943.5 angstroms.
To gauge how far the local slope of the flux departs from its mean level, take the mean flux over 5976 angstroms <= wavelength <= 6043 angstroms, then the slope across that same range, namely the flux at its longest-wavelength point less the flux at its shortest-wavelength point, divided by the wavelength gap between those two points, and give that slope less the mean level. -6.64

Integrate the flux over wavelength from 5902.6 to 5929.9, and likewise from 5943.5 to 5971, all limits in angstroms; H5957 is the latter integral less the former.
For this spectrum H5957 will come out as 3.9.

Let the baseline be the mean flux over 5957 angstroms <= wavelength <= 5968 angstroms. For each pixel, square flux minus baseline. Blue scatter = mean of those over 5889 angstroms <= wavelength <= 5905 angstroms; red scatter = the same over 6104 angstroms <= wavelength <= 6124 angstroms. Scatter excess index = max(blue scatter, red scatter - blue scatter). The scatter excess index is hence 1.1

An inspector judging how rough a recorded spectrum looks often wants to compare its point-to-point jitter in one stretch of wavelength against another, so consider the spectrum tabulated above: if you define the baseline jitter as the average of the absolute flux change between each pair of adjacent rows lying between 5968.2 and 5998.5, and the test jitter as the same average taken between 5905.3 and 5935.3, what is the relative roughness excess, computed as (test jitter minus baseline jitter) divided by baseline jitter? -0.35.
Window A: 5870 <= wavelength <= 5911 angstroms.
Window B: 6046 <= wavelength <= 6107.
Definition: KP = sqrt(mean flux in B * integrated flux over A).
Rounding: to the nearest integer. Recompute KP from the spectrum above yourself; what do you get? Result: 42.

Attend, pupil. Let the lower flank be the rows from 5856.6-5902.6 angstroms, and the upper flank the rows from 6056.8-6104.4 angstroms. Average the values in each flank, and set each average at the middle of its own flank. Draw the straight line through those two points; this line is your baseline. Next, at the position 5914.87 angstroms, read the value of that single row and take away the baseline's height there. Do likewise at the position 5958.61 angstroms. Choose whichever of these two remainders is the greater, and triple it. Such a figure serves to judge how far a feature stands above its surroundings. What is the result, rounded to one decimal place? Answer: 1.3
